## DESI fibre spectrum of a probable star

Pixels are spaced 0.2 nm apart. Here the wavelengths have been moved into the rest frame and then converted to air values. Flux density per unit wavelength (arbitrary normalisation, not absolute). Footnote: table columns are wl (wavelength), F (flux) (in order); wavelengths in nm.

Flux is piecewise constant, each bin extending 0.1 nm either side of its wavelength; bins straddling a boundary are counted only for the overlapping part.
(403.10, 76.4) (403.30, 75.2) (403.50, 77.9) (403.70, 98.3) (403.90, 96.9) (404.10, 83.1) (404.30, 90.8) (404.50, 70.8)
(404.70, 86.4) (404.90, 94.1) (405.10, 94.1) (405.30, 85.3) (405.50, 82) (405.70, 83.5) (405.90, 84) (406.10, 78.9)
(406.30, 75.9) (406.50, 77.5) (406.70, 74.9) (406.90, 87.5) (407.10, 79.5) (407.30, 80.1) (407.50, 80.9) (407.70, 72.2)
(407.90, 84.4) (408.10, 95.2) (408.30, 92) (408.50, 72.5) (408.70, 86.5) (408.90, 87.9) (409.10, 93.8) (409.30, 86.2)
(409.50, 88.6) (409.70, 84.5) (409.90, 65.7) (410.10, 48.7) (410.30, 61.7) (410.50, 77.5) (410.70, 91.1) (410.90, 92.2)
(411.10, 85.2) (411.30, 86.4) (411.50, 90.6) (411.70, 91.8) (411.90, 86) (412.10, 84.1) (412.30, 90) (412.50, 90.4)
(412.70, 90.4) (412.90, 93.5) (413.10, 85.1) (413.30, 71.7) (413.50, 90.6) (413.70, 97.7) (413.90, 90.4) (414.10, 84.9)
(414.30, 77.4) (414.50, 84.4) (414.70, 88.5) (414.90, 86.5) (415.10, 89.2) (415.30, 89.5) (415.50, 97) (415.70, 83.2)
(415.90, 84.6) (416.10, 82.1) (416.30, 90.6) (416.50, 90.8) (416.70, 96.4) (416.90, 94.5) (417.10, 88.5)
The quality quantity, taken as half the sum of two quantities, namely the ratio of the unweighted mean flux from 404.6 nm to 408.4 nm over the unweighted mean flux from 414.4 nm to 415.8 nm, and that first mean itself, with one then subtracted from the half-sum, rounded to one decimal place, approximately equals 41.3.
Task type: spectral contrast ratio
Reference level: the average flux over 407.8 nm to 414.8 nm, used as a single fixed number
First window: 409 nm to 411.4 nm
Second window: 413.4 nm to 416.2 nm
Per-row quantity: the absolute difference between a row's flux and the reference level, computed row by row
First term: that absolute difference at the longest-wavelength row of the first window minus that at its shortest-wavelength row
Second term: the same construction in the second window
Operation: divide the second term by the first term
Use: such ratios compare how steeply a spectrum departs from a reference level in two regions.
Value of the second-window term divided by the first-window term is 0.42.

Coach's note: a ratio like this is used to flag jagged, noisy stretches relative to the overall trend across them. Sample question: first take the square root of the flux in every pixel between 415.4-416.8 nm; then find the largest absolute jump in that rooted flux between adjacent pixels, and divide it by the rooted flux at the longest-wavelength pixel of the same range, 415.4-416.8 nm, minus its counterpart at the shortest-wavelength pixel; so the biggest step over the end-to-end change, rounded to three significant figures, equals -23.8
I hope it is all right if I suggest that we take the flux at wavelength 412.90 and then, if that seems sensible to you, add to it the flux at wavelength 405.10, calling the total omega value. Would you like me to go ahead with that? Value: 188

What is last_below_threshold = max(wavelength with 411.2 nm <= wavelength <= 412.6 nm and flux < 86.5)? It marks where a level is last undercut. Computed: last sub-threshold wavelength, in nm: 412.10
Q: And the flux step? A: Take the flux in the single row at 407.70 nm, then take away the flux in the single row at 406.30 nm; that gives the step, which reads -4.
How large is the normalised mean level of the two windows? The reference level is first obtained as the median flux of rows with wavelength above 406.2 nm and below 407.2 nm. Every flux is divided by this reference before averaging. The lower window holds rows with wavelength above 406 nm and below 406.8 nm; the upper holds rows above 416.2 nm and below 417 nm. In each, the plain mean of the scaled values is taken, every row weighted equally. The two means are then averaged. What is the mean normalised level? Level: 1.10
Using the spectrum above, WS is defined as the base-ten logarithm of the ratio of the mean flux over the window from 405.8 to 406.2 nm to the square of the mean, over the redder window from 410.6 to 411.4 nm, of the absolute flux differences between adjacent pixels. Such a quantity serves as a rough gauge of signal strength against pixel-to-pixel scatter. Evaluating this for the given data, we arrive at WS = 0.93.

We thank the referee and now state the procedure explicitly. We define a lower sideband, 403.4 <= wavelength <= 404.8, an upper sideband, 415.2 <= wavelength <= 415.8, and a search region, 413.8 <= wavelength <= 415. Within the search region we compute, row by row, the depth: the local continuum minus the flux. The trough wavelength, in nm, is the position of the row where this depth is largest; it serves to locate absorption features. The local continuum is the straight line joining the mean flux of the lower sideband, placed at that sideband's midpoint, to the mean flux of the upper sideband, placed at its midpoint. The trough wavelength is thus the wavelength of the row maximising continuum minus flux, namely 414.30 nm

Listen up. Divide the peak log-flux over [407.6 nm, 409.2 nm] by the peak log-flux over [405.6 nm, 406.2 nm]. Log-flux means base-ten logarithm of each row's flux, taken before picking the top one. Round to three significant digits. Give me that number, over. 1.03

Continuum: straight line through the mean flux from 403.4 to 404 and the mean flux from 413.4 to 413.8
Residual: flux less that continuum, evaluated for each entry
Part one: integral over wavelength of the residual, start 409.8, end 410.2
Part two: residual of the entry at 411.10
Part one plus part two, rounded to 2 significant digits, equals -22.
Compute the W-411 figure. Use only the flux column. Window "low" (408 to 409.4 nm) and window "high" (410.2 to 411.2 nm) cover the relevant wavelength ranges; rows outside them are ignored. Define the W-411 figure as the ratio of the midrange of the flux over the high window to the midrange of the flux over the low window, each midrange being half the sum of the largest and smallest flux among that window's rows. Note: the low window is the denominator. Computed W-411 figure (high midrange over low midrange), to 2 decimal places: 0.92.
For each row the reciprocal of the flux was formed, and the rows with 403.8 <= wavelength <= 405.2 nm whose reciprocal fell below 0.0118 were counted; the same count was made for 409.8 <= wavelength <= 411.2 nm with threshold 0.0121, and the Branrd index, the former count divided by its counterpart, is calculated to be 1.7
